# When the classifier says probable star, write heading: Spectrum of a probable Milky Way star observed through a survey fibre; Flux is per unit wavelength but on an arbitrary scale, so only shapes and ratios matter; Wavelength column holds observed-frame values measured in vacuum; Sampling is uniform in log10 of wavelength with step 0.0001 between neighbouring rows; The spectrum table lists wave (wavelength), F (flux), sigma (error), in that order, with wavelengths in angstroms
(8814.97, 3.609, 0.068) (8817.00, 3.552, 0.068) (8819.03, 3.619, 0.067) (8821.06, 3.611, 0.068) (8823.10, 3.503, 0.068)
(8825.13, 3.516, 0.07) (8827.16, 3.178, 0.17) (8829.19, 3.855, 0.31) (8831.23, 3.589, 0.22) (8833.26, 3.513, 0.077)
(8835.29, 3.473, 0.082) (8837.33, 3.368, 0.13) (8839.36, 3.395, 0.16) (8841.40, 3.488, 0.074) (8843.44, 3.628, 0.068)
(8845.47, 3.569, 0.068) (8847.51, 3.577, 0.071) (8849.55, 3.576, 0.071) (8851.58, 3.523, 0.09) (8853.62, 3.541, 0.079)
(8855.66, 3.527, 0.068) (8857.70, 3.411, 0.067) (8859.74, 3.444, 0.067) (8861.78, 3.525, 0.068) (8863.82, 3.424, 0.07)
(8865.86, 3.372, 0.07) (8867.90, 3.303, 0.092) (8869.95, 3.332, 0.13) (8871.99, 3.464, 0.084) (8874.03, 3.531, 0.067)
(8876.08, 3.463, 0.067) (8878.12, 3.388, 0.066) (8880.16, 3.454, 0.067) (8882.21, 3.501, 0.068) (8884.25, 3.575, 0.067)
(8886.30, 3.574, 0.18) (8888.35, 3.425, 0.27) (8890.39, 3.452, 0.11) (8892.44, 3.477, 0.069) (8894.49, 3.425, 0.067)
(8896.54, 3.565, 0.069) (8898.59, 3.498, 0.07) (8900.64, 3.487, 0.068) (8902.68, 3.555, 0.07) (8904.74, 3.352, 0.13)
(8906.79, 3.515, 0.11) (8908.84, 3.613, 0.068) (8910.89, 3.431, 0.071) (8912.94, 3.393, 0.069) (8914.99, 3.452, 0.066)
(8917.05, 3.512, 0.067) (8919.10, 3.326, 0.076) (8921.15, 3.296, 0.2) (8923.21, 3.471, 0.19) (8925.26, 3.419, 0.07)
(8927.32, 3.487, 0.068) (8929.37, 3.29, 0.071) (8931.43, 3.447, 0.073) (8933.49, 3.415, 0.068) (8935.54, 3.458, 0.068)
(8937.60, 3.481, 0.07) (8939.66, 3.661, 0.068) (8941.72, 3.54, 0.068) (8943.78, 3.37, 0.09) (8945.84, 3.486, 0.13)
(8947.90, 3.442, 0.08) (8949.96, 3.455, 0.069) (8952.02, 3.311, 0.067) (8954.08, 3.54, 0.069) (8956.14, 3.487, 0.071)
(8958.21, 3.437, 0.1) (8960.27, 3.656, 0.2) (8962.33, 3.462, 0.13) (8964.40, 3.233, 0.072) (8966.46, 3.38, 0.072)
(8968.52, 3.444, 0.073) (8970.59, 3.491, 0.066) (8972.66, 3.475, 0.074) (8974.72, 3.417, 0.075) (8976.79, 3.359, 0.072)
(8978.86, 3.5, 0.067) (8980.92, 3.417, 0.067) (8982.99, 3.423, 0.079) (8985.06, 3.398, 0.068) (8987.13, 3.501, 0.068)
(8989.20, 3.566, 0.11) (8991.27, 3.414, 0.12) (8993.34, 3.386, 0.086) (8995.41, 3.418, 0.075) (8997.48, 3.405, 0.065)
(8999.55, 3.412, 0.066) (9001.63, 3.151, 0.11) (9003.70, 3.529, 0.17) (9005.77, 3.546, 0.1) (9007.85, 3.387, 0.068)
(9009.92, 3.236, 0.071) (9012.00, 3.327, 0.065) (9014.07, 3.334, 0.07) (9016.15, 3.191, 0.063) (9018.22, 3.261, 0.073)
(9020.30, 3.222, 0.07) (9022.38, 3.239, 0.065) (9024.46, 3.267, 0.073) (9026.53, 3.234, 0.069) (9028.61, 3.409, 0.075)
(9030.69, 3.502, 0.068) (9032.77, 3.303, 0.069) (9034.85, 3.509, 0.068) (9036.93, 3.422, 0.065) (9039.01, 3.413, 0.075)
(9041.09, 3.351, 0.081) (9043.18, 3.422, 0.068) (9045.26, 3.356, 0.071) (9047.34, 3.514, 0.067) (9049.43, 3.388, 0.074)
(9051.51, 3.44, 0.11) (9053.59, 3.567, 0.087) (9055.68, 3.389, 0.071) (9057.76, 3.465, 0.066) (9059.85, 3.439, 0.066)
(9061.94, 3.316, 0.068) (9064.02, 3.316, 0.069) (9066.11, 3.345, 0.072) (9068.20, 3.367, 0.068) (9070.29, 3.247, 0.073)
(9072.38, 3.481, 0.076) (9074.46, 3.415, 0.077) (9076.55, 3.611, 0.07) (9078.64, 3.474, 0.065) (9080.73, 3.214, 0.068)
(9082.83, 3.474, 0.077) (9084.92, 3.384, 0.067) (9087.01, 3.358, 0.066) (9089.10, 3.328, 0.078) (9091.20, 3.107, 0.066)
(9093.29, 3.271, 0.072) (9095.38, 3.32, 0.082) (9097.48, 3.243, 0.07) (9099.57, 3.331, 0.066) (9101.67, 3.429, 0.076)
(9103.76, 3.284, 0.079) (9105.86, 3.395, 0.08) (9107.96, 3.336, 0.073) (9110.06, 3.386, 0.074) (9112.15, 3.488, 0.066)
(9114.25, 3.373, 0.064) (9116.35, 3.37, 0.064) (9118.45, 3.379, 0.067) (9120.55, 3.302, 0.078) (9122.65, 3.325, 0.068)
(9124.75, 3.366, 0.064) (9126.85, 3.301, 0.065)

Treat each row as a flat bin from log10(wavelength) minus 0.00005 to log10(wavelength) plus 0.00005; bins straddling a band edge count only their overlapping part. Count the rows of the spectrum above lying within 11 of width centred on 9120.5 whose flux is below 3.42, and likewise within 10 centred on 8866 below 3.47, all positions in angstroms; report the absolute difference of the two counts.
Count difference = 1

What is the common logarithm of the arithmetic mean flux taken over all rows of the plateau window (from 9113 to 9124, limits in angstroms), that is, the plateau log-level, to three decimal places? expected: 0.525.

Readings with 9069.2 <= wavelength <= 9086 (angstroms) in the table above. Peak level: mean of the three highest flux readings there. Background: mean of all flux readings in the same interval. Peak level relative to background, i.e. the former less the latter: 0.11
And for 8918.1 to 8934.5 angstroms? 0.07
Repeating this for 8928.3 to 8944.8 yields 0.10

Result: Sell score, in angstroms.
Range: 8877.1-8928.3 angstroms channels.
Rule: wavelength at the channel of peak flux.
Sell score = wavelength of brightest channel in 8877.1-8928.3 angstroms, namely 8908.84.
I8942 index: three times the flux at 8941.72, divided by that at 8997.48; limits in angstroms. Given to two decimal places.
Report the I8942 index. 3.12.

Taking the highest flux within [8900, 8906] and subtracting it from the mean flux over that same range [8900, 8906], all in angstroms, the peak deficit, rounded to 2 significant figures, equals -0.090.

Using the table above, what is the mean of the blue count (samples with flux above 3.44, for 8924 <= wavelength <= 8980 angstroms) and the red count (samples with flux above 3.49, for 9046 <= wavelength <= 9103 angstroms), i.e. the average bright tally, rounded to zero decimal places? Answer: 10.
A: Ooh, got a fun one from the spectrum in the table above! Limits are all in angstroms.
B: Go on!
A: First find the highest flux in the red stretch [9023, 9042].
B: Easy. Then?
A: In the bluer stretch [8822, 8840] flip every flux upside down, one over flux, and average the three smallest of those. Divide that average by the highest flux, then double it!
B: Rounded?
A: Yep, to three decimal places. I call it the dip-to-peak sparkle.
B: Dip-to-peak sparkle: 0.156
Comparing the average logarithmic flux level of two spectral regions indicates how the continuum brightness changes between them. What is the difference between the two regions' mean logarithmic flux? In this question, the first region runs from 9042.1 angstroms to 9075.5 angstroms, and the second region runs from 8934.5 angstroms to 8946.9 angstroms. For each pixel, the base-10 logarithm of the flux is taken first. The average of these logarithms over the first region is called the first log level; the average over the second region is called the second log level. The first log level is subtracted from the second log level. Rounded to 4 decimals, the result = 0.0120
